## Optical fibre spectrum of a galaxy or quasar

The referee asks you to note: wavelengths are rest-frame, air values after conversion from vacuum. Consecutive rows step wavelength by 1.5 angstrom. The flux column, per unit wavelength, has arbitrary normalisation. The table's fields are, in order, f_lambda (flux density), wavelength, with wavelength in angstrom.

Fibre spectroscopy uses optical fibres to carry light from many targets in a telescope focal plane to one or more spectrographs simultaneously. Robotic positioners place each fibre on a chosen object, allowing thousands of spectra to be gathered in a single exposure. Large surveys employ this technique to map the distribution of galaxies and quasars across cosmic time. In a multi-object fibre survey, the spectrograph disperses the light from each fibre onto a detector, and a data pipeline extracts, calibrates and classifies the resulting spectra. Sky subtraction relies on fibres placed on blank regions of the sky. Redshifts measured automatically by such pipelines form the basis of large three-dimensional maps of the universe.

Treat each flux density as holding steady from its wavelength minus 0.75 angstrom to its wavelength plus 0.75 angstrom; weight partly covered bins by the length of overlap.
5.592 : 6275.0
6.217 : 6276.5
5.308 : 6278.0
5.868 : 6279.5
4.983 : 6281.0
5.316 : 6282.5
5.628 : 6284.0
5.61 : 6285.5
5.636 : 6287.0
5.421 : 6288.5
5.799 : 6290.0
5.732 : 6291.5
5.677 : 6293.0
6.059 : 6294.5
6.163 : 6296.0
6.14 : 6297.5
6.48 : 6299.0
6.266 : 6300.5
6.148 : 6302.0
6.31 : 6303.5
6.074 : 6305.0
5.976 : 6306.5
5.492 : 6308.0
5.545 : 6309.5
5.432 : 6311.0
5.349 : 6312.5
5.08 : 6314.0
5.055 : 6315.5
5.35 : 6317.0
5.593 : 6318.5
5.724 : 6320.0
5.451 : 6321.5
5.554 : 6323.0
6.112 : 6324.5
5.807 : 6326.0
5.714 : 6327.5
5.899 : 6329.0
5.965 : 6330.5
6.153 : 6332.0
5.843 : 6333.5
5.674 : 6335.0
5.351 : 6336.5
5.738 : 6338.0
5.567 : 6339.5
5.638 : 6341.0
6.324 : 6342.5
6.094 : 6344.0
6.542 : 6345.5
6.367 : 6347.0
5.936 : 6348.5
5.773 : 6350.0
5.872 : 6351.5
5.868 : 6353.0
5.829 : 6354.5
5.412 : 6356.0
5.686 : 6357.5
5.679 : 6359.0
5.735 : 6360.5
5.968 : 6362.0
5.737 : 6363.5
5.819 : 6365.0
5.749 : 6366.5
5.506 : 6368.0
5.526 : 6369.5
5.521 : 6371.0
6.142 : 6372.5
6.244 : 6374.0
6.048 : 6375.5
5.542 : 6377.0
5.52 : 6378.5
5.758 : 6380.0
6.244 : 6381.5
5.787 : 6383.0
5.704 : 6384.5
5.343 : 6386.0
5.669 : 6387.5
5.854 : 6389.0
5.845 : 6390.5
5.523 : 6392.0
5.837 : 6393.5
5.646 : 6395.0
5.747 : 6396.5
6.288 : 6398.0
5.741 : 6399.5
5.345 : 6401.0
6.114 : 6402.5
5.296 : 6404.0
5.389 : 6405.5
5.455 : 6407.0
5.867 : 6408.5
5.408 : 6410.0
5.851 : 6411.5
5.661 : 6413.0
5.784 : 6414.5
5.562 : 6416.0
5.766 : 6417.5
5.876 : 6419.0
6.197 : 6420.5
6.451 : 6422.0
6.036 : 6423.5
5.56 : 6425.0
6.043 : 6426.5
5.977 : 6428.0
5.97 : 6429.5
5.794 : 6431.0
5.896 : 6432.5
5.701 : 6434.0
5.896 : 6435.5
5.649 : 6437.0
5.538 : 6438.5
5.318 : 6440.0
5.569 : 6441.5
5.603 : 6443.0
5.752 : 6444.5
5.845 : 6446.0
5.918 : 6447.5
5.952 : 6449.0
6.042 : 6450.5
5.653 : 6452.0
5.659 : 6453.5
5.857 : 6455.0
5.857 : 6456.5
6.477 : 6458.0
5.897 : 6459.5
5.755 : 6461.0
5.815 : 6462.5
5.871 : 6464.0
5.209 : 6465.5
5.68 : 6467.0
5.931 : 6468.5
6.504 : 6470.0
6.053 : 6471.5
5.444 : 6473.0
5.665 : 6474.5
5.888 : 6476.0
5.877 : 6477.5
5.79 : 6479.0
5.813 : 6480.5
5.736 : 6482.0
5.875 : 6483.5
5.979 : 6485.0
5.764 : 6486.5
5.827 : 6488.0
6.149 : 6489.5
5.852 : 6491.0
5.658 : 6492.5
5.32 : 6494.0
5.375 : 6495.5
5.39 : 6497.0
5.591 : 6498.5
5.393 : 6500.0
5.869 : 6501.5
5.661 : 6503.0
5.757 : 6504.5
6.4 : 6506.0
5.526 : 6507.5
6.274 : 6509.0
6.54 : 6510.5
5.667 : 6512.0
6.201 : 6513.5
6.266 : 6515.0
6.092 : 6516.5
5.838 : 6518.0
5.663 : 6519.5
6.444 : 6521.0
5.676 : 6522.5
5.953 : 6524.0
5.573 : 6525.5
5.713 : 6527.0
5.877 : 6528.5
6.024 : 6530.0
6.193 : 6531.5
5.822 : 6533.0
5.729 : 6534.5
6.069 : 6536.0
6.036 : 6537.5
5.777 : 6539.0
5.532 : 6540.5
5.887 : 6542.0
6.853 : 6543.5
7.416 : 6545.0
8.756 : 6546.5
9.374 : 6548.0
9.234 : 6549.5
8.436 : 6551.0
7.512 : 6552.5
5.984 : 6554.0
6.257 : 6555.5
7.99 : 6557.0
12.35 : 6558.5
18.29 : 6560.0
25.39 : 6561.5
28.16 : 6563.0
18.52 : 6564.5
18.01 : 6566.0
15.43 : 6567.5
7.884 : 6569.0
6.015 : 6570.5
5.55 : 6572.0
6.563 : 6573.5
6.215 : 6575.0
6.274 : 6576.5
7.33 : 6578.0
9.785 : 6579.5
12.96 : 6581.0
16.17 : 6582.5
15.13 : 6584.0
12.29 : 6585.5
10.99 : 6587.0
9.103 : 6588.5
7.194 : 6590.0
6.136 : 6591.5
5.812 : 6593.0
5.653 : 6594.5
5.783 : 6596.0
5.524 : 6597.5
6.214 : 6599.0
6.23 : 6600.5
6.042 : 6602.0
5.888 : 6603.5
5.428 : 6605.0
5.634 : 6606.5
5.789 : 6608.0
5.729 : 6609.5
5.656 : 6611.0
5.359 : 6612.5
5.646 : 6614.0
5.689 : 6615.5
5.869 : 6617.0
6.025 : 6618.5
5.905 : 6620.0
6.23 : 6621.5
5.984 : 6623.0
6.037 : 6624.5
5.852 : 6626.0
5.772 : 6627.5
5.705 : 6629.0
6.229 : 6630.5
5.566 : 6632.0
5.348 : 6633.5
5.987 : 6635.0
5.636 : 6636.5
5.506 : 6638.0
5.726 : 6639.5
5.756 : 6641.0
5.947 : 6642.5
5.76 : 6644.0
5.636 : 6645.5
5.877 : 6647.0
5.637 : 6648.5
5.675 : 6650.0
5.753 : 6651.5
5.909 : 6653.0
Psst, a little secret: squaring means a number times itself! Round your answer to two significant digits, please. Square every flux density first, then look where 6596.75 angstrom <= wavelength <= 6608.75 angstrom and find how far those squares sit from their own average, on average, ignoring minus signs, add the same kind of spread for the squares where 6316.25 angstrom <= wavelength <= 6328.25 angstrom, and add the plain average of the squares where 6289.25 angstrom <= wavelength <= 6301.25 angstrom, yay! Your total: 41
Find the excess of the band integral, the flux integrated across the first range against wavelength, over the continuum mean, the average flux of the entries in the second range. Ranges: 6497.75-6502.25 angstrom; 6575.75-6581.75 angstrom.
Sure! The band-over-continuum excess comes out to 16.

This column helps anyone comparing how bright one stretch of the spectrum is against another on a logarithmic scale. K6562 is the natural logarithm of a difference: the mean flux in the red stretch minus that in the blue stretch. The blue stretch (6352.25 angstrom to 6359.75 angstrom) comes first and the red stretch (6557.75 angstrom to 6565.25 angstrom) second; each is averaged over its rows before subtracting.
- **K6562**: 2.7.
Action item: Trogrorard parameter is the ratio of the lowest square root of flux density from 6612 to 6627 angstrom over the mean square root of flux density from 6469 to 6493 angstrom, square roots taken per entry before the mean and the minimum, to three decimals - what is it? 0.956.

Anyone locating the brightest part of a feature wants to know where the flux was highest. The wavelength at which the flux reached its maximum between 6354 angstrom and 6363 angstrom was 6362.0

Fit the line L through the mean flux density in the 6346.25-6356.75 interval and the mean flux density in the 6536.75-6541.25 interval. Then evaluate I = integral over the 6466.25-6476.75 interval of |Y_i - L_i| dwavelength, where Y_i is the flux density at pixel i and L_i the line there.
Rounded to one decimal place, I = 2.7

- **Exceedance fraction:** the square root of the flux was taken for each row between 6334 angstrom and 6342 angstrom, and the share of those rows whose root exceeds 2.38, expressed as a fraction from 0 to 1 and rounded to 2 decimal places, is 0.40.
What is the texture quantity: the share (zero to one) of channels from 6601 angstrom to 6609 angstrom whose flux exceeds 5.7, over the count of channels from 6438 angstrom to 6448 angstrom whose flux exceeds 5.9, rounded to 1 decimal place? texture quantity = 0.6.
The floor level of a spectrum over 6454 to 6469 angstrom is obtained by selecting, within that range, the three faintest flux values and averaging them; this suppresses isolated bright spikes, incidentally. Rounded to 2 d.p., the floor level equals 5.55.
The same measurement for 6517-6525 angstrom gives 5.73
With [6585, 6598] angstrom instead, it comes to 5.65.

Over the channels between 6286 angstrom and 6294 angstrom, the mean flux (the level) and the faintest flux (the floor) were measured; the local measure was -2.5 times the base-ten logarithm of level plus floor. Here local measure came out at -2.61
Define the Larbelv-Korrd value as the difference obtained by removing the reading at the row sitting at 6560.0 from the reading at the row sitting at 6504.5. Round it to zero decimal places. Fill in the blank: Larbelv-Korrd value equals -13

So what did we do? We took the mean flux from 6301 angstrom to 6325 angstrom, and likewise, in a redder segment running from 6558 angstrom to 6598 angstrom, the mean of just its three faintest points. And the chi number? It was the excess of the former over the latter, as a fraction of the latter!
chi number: 0.01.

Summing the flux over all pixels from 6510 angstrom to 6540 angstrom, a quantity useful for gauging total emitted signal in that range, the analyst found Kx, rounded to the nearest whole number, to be 119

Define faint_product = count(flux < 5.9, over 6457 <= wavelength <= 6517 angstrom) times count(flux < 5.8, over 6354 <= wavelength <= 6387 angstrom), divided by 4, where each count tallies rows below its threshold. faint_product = 105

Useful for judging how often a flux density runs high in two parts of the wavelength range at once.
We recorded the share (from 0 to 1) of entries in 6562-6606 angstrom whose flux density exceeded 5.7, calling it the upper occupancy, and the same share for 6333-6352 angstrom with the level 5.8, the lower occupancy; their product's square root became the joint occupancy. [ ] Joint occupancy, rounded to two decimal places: 0.68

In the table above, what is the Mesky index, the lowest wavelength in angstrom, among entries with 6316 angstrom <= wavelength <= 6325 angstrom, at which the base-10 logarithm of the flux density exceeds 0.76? 6324.5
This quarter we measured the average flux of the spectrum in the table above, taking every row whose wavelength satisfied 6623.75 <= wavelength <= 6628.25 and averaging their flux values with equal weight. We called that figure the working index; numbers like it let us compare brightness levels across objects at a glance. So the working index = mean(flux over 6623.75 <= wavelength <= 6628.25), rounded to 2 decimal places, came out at 5.89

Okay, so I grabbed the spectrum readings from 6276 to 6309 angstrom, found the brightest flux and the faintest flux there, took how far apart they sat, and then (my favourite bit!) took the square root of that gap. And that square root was 1.22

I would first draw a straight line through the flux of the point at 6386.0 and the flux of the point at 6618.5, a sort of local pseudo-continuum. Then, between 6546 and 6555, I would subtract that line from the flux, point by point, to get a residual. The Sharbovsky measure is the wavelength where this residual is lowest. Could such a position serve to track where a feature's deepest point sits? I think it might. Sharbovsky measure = 6554.0 angstrom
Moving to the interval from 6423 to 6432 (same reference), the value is 6425.0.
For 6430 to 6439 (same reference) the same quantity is 6438.5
